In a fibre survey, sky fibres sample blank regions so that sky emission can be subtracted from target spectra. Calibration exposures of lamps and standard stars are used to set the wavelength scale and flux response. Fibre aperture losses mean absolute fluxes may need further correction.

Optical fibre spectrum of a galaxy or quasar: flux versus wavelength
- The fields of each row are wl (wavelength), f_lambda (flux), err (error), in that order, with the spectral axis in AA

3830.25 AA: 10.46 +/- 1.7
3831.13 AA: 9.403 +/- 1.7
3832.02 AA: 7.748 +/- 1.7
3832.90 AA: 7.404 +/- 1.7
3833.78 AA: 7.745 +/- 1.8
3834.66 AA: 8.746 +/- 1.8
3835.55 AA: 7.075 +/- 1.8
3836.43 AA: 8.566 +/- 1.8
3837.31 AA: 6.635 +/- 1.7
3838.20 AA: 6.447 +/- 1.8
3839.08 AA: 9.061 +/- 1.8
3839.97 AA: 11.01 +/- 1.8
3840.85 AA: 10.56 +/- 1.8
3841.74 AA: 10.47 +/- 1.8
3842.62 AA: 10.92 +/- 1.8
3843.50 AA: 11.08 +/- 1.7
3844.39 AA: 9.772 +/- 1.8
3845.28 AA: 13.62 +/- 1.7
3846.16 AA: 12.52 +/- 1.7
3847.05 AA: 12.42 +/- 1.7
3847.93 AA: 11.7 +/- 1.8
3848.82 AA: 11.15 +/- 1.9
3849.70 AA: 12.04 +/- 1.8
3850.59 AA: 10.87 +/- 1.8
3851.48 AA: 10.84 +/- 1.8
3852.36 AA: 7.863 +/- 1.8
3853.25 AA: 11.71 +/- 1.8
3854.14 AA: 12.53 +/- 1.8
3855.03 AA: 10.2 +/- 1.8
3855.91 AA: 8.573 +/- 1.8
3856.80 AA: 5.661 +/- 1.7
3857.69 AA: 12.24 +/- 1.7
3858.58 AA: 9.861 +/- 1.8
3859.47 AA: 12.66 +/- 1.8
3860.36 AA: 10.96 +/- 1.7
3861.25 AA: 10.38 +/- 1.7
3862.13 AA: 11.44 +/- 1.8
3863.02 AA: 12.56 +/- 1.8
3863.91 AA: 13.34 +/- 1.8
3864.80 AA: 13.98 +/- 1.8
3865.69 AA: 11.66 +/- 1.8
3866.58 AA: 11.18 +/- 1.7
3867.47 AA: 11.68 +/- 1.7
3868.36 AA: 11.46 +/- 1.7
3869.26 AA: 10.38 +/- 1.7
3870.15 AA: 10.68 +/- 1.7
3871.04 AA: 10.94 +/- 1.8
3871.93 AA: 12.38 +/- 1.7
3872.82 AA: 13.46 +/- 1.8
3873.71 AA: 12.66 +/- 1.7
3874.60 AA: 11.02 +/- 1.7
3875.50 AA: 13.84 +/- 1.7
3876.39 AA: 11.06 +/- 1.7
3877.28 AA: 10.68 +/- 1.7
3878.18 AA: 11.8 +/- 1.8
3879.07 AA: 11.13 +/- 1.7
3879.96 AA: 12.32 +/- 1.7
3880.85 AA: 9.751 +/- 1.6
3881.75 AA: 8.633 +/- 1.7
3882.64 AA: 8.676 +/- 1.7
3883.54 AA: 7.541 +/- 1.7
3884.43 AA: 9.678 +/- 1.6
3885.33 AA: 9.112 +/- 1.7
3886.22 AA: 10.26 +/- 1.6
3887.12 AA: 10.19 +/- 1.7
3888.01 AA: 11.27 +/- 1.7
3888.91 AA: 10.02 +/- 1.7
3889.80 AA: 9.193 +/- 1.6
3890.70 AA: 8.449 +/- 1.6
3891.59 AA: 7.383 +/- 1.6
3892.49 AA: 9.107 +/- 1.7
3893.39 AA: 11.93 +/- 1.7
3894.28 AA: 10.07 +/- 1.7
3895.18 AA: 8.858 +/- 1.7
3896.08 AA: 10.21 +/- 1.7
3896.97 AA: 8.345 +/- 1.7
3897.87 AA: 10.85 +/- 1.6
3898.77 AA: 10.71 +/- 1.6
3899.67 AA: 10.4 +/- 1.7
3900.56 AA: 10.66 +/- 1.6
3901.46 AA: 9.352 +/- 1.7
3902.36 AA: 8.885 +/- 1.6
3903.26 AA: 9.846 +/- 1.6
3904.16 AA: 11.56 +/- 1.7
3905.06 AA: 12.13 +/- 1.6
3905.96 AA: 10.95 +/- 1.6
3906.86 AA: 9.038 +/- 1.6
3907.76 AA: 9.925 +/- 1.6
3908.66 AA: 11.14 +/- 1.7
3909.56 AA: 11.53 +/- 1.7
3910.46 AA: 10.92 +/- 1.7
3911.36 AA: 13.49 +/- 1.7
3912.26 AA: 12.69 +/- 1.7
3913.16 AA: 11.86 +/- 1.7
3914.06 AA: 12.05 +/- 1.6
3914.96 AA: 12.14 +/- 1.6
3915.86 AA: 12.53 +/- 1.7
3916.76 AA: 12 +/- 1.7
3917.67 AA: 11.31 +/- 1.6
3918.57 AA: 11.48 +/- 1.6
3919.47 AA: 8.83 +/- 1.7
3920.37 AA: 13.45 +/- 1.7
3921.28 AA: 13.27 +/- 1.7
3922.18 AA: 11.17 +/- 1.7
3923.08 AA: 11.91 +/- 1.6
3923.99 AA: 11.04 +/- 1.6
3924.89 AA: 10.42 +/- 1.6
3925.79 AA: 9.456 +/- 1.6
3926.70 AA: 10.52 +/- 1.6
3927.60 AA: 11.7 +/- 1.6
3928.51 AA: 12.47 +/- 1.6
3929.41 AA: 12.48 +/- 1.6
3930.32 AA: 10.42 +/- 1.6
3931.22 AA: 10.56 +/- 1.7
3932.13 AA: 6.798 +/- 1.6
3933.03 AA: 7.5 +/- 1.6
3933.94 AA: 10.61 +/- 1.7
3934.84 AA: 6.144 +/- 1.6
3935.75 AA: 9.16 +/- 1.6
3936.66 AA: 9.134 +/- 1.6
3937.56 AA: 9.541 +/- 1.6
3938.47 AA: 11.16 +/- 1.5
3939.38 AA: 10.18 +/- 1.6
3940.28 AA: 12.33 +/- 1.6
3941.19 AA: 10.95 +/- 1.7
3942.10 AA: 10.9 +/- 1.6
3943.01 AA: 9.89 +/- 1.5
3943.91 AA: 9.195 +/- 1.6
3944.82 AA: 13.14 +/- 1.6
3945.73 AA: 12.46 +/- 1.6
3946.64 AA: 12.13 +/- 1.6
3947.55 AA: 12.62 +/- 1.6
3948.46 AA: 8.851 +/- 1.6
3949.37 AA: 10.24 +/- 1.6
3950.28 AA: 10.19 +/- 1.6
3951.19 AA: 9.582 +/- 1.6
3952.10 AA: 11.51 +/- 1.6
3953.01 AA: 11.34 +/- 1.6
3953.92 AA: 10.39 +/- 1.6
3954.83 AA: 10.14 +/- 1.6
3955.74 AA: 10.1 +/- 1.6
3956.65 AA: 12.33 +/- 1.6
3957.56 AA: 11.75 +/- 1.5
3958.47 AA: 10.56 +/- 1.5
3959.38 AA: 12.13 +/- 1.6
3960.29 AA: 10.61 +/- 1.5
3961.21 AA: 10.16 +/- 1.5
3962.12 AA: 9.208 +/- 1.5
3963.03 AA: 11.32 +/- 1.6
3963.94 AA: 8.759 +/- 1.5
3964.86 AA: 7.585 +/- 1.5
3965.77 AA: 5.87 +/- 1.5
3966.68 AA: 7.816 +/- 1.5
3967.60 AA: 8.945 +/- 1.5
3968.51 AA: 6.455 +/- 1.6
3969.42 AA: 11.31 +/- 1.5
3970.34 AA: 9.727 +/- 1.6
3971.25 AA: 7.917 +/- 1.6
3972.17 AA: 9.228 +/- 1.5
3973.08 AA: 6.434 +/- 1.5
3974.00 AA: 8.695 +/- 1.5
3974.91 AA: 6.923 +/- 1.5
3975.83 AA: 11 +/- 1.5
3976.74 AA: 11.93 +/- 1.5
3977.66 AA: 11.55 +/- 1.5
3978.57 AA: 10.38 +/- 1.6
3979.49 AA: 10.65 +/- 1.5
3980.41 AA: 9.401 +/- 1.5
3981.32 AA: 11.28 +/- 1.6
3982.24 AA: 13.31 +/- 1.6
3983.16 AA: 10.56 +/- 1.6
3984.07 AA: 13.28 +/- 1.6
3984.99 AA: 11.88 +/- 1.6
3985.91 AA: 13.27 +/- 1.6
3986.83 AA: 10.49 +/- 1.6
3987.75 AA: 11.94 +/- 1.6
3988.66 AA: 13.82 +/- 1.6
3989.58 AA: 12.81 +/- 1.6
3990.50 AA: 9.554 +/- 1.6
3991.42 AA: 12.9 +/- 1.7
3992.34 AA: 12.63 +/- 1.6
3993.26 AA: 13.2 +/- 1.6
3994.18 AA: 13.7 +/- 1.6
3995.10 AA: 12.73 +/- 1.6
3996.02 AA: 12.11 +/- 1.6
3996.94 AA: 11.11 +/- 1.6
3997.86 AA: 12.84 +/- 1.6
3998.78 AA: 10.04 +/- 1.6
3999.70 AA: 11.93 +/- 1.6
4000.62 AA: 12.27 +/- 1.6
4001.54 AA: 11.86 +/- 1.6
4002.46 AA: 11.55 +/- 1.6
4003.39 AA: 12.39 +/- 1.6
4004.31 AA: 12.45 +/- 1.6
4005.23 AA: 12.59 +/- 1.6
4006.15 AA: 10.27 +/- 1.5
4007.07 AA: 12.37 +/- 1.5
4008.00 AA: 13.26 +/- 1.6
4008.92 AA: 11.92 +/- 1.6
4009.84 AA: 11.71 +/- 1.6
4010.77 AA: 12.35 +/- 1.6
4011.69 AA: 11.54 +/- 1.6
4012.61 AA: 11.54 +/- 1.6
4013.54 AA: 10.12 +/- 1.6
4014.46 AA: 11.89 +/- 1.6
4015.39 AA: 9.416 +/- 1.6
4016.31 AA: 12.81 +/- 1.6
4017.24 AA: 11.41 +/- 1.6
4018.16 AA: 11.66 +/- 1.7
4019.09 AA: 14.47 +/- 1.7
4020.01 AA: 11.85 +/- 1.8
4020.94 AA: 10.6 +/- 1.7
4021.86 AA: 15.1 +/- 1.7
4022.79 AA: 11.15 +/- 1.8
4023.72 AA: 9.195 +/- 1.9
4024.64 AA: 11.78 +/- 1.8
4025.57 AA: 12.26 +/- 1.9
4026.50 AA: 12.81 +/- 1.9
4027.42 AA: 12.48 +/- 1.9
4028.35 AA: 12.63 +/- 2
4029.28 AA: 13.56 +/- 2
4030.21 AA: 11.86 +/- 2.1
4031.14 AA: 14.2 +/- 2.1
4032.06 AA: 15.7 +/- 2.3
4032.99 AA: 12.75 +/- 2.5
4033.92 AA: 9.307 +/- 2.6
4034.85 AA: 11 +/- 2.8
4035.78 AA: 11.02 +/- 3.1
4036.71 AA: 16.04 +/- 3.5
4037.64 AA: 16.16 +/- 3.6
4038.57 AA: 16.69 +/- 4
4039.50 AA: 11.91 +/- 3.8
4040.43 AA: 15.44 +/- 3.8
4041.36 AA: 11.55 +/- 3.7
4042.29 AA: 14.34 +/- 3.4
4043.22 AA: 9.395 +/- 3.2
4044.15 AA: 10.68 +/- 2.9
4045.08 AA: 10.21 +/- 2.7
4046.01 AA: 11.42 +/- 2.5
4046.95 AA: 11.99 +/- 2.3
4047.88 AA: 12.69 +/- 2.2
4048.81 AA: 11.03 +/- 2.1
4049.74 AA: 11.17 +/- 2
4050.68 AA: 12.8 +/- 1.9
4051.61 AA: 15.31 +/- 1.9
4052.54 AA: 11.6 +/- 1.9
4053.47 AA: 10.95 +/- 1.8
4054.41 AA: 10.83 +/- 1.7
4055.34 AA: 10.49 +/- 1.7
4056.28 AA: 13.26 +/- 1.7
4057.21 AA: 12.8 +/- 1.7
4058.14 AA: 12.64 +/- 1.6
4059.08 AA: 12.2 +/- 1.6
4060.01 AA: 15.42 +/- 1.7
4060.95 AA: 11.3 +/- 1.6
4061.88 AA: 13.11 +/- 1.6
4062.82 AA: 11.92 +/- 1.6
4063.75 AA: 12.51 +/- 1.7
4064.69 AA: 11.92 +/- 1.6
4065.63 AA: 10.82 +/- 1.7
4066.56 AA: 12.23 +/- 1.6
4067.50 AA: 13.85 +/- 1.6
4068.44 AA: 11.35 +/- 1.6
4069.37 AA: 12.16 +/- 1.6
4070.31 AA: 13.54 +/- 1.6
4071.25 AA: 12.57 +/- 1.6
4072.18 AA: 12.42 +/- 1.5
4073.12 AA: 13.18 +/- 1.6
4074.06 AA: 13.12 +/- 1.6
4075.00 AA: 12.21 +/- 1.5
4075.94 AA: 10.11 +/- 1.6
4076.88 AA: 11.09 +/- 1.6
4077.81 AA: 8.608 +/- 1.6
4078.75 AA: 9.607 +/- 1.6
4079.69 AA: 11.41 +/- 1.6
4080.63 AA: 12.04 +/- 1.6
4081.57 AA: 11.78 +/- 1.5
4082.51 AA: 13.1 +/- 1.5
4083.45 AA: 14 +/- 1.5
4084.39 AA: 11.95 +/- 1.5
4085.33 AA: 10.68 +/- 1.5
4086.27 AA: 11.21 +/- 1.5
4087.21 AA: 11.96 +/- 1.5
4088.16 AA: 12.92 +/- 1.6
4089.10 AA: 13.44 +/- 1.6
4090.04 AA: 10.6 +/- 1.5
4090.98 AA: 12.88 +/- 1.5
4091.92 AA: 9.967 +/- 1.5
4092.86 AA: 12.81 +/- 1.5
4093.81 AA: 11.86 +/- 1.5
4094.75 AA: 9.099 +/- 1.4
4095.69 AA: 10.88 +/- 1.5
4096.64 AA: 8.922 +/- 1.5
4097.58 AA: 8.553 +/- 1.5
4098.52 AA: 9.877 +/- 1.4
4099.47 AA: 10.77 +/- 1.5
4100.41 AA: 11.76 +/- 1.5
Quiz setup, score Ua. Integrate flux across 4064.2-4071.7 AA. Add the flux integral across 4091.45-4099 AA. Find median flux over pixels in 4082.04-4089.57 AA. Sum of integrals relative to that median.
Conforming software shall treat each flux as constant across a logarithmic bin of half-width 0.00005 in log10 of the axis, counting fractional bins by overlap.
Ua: 13.6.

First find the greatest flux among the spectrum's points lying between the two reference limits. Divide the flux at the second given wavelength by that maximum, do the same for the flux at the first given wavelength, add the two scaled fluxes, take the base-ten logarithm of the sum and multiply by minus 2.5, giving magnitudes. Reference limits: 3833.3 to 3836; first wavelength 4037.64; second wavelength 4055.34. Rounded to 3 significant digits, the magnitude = -1.21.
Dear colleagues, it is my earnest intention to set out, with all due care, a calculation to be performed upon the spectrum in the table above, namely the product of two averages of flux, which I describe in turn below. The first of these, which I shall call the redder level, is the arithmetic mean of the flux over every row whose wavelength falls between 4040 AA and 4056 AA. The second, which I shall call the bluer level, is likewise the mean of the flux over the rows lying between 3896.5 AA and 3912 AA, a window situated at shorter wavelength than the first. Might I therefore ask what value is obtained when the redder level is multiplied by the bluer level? 126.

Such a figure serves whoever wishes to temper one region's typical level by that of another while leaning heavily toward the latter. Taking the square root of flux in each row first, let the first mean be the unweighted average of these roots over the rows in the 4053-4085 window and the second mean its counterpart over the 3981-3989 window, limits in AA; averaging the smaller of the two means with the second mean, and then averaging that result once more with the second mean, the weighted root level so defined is 3.48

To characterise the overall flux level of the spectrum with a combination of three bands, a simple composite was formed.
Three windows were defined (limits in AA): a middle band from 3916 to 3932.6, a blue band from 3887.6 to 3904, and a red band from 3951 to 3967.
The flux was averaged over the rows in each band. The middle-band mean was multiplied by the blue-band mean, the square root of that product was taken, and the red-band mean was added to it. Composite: 20.5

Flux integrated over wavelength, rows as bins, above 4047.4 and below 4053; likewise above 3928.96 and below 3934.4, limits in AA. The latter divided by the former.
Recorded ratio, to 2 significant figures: 0.76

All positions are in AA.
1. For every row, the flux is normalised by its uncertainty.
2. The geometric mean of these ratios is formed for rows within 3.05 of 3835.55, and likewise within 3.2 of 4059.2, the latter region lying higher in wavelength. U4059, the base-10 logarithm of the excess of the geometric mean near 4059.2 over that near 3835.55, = 0.56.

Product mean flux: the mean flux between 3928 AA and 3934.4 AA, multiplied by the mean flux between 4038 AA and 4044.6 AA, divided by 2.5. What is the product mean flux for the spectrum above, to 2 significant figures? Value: 52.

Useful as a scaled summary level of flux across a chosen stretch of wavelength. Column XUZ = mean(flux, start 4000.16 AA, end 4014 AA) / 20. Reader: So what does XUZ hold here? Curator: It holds 0.59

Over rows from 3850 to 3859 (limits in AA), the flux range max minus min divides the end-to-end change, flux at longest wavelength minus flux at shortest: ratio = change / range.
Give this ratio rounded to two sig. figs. -0.15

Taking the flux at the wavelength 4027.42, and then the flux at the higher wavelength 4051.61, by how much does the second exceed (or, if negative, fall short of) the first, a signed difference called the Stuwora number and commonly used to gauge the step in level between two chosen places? 2.8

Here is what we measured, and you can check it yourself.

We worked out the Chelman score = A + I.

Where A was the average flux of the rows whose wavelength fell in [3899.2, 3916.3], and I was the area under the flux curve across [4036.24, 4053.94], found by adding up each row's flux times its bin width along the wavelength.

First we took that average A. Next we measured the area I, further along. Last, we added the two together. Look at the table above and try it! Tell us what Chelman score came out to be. 236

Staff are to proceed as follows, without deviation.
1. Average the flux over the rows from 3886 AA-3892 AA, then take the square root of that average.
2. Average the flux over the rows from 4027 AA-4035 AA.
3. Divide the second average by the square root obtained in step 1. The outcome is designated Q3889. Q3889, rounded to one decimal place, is 4.1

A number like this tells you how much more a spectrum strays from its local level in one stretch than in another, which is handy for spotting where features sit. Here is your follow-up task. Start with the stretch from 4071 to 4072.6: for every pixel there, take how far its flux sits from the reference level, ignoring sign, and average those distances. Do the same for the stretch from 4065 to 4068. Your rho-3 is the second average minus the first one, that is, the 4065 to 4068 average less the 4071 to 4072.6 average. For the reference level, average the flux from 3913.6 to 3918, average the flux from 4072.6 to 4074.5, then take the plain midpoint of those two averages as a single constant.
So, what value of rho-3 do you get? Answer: 1.0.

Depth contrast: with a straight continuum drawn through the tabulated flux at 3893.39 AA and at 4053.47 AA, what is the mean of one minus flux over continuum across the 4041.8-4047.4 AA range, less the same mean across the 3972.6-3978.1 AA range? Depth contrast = -0.2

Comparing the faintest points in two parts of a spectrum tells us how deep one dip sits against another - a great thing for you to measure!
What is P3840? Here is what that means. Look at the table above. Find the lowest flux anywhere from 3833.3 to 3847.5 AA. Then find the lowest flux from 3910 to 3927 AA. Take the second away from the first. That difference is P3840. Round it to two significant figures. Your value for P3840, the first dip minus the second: -2.4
